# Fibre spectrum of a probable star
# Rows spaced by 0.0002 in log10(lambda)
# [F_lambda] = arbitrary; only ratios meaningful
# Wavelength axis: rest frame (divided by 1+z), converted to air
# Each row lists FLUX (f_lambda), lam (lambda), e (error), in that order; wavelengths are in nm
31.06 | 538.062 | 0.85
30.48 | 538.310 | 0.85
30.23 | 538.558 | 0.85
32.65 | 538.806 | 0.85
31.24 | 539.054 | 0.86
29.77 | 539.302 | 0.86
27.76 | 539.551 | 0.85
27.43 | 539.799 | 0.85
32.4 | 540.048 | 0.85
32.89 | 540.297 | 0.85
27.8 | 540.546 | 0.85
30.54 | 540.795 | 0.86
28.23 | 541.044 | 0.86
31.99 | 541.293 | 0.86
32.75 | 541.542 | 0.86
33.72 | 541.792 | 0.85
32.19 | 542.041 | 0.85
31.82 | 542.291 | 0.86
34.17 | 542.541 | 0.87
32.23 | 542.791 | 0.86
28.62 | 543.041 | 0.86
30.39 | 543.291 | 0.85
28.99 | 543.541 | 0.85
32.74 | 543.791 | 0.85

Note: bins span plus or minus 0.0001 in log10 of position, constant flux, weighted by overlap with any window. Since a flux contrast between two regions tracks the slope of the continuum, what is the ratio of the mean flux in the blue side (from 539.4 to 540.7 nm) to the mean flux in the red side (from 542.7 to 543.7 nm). 0.99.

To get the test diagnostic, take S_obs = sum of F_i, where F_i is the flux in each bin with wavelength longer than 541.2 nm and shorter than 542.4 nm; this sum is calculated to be 162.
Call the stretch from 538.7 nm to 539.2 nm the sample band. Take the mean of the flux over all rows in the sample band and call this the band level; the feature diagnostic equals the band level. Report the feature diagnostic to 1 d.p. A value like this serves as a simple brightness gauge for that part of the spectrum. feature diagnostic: 31.9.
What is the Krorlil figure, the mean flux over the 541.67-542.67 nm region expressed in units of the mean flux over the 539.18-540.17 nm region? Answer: 1.12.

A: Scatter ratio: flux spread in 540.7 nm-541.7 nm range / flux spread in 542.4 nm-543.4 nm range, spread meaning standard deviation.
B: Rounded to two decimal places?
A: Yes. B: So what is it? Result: 0.83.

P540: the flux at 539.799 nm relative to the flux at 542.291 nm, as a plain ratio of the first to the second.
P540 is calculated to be 0.86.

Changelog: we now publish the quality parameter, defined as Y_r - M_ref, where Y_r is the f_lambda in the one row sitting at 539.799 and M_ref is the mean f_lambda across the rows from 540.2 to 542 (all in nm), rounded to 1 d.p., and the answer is -3.7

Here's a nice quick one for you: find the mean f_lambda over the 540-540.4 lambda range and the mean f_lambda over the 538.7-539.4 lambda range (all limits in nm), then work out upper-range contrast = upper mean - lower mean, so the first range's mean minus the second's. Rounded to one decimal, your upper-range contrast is 1.4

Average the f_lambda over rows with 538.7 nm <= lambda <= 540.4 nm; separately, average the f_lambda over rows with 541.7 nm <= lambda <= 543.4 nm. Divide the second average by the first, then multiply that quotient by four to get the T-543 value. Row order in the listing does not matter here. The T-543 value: 4.17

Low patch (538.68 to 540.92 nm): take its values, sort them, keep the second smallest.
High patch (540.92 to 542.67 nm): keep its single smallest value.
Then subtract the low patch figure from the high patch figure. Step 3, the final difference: 0.5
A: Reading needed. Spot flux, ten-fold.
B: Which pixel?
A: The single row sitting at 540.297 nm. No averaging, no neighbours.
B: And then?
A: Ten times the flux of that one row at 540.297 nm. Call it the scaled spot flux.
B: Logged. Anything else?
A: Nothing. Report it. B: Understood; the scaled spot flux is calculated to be 329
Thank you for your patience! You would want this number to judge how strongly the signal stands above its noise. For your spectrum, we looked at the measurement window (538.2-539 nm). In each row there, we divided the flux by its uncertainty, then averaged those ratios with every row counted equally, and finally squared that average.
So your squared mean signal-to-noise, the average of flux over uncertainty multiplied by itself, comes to 1340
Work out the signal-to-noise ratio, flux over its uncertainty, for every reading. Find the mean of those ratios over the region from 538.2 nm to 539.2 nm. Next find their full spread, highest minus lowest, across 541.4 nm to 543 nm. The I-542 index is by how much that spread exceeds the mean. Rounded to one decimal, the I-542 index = -33.9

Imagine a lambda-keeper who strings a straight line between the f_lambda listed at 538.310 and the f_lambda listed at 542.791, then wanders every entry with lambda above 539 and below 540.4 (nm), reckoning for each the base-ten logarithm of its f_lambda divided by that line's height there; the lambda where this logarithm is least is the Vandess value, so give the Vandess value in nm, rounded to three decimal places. 539.799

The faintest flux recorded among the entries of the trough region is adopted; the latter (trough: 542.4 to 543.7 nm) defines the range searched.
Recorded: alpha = 28.62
